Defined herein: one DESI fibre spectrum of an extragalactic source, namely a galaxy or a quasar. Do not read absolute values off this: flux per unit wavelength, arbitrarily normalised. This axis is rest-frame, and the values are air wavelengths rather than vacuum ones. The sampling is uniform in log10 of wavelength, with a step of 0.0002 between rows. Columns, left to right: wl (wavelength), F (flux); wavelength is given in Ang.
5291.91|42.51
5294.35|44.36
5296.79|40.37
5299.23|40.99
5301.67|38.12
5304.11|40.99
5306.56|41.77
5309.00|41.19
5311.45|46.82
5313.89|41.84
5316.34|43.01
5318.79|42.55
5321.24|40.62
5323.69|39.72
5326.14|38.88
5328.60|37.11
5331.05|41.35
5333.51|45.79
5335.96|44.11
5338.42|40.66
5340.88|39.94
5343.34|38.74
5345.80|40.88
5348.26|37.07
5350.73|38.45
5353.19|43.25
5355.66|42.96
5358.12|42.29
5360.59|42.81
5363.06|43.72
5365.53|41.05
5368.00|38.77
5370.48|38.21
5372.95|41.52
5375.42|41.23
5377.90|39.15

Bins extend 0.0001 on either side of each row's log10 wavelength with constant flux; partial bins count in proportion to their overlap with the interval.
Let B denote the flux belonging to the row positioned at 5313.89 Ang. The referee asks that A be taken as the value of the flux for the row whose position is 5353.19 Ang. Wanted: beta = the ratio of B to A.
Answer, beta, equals 0.97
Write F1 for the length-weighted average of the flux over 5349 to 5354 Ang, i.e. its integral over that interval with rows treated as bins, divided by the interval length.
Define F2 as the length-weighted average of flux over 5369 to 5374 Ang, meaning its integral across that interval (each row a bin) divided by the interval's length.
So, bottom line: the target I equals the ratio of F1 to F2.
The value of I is 1.01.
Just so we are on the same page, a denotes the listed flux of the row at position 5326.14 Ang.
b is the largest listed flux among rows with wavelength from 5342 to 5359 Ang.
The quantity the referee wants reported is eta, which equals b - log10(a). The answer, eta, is 41.7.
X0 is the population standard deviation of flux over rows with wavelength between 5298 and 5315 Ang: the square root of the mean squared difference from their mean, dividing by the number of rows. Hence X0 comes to 2.40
